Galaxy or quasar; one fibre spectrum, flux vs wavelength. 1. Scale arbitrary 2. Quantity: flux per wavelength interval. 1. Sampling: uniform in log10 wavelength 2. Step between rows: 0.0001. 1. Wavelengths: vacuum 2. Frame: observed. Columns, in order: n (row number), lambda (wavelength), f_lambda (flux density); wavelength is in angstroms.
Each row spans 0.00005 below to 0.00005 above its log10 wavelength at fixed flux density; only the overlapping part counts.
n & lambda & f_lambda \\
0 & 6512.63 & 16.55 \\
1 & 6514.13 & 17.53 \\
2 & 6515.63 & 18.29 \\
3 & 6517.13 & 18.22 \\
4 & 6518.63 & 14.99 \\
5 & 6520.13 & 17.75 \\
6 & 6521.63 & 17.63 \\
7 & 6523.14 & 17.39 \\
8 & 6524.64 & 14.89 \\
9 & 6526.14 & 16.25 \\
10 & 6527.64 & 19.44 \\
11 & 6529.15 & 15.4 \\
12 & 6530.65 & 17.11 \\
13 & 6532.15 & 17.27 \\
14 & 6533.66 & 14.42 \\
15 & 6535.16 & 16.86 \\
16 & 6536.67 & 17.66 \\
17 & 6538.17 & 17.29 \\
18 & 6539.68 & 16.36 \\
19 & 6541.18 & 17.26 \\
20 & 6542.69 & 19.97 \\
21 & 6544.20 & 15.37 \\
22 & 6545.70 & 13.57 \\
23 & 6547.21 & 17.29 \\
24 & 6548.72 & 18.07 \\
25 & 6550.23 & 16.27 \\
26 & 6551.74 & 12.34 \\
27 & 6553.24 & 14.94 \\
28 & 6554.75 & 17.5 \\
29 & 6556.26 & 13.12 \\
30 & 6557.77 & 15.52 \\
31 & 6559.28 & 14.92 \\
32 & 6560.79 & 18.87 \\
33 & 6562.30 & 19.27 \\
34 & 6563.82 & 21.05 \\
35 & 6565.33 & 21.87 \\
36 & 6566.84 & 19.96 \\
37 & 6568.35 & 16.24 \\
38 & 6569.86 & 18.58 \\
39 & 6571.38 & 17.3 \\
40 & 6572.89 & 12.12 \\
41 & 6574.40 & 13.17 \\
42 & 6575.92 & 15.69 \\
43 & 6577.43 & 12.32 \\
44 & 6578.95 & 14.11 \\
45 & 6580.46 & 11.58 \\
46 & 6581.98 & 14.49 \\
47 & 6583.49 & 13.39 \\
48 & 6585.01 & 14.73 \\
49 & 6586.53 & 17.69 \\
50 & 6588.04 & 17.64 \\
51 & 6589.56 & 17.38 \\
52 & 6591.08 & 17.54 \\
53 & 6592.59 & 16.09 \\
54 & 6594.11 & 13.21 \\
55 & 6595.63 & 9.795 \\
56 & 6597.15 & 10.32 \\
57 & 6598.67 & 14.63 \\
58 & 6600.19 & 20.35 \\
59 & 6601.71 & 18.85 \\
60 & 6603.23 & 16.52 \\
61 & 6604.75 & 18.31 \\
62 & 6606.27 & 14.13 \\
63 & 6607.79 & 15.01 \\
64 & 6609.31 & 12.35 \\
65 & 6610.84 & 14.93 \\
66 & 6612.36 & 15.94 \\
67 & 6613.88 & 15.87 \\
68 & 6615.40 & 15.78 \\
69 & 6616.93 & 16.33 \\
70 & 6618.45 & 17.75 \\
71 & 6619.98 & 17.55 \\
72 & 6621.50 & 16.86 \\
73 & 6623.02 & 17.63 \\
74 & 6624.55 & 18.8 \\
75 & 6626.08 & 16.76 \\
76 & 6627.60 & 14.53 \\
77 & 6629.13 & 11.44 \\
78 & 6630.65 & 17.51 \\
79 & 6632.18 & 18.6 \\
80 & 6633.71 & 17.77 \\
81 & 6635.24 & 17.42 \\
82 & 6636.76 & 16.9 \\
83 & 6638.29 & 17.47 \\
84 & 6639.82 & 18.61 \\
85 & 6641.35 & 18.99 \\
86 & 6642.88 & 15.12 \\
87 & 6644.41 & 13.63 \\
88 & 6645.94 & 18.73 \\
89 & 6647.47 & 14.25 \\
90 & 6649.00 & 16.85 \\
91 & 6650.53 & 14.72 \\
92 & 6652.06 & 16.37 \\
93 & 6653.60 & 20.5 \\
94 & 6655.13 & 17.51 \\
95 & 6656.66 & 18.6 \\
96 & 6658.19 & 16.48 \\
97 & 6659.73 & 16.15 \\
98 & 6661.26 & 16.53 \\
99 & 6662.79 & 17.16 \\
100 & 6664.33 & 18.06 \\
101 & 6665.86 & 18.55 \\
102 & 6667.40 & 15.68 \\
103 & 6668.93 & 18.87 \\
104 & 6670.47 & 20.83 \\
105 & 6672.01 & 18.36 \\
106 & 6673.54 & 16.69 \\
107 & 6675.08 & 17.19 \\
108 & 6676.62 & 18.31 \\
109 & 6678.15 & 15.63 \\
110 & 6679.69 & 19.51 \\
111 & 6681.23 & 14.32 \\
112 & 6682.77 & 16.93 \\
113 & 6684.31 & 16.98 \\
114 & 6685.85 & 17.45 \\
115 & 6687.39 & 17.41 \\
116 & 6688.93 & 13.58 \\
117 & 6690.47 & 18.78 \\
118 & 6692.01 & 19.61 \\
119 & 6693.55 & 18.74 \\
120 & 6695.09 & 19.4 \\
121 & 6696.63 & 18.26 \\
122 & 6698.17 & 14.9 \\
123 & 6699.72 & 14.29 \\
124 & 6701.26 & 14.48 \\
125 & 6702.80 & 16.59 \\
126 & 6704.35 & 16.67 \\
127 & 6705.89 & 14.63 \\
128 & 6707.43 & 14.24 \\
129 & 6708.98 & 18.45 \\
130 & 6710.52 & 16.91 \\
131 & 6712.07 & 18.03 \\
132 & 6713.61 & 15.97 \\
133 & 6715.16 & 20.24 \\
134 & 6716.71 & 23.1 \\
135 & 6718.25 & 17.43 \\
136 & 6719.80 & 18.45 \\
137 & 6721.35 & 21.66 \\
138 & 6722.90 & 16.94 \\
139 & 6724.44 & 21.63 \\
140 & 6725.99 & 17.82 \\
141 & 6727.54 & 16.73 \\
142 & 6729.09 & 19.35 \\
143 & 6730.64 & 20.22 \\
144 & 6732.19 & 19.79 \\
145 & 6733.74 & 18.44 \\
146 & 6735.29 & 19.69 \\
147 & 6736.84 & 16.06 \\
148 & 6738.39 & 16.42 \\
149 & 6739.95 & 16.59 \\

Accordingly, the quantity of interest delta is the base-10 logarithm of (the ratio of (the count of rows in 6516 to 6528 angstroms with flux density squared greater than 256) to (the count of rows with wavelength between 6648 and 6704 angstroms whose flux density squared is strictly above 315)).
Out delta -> -0.4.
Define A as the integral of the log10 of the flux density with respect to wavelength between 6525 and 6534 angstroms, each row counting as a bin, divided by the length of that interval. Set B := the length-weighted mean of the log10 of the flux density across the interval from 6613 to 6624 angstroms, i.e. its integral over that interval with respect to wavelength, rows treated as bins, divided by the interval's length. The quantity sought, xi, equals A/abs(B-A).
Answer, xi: 199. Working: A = 1.22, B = 1.23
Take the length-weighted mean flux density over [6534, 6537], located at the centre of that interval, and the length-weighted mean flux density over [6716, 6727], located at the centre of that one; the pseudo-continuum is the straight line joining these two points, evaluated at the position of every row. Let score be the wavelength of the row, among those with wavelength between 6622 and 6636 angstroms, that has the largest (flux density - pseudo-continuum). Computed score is 6624.55 angstroms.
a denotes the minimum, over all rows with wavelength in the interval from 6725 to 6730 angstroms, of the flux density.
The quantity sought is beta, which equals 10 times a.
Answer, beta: 167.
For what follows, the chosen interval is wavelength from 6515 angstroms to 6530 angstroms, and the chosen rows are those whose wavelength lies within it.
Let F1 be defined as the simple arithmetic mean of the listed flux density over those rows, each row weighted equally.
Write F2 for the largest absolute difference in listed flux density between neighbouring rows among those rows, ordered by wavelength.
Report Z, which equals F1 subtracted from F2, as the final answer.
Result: -13.0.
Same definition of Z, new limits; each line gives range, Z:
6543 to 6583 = -10.8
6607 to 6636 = -10.2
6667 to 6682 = -12.3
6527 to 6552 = -12.0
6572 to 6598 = -10.8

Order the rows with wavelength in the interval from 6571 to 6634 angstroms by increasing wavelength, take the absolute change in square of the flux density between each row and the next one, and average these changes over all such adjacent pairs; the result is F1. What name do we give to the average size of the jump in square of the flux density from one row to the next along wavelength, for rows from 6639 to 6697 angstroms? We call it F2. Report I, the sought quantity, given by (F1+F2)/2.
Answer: 65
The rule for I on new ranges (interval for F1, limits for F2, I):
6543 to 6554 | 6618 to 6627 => 54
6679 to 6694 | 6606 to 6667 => 62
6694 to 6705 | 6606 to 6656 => 50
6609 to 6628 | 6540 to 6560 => 59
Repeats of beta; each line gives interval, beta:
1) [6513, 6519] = 150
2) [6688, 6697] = 136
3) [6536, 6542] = 164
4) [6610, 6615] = 149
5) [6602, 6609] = 141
